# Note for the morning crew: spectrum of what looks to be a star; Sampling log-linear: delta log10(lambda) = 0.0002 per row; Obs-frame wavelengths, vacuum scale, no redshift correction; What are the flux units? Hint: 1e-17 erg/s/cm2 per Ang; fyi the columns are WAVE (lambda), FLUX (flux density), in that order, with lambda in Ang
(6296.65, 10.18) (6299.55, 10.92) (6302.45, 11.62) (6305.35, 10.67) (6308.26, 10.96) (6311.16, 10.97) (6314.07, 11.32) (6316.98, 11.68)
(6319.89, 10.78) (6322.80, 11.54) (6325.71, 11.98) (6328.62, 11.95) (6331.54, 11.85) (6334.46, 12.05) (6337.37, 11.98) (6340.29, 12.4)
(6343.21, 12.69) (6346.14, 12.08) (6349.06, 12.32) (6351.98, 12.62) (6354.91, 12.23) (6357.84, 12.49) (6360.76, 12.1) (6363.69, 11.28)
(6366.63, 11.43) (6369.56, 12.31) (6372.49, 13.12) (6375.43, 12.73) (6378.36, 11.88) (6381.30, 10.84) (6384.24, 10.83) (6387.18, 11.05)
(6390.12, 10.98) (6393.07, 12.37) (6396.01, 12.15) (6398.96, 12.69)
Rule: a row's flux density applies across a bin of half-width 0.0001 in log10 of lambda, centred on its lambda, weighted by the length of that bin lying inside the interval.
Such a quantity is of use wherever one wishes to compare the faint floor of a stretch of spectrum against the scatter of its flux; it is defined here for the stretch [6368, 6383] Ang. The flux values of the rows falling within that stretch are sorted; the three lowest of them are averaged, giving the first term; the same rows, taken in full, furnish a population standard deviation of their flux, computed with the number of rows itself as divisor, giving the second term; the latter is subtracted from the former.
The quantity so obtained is 10.9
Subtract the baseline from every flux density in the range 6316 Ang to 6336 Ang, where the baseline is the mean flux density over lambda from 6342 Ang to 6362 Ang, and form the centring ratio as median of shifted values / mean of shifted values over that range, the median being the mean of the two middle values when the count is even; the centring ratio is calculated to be 0.76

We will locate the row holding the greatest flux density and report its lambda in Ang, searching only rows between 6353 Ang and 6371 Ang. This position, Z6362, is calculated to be 6357.84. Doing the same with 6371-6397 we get 6372.49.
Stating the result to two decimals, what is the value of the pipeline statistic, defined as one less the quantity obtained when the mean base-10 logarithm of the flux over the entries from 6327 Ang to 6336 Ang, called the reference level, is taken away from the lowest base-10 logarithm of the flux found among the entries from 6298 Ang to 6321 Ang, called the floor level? 1.05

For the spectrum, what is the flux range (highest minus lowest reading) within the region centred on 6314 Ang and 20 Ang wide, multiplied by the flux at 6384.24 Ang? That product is 11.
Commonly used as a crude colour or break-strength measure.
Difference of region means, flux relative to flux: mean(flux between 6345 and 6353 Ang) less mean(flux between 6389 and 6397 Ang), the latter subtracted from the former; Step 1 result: 0.5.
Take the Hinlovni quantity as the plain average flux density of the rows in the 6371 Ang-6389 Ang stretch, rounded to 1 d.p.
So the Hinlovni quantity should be 11.7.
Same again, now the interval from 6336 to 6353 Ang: 12.3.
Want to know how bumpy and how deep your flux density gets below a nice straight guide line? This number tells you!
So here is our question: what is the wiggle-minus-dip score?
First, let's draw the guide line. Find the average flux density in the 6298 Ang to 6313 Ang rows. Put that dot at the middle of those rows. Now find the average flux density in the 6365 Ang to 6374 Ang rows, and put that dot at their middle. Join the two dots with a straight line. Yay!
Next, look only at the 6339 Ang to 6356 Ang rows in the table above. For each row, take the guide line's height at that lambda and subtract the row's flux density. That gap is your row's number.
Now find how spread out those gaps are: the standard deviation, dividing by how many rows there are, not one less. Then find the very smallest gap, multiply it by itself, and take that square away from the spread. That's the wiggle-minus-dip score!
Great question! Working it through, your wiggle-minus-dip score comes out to -0.6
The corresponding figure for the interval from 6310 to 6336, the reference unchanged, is 0.0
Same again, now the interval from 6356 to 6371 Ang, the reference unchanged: 0.3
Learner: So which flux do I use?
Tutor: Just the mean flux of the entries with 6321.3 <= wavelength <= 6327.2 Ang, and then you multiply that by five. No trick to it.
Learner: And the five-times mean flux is 58.8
